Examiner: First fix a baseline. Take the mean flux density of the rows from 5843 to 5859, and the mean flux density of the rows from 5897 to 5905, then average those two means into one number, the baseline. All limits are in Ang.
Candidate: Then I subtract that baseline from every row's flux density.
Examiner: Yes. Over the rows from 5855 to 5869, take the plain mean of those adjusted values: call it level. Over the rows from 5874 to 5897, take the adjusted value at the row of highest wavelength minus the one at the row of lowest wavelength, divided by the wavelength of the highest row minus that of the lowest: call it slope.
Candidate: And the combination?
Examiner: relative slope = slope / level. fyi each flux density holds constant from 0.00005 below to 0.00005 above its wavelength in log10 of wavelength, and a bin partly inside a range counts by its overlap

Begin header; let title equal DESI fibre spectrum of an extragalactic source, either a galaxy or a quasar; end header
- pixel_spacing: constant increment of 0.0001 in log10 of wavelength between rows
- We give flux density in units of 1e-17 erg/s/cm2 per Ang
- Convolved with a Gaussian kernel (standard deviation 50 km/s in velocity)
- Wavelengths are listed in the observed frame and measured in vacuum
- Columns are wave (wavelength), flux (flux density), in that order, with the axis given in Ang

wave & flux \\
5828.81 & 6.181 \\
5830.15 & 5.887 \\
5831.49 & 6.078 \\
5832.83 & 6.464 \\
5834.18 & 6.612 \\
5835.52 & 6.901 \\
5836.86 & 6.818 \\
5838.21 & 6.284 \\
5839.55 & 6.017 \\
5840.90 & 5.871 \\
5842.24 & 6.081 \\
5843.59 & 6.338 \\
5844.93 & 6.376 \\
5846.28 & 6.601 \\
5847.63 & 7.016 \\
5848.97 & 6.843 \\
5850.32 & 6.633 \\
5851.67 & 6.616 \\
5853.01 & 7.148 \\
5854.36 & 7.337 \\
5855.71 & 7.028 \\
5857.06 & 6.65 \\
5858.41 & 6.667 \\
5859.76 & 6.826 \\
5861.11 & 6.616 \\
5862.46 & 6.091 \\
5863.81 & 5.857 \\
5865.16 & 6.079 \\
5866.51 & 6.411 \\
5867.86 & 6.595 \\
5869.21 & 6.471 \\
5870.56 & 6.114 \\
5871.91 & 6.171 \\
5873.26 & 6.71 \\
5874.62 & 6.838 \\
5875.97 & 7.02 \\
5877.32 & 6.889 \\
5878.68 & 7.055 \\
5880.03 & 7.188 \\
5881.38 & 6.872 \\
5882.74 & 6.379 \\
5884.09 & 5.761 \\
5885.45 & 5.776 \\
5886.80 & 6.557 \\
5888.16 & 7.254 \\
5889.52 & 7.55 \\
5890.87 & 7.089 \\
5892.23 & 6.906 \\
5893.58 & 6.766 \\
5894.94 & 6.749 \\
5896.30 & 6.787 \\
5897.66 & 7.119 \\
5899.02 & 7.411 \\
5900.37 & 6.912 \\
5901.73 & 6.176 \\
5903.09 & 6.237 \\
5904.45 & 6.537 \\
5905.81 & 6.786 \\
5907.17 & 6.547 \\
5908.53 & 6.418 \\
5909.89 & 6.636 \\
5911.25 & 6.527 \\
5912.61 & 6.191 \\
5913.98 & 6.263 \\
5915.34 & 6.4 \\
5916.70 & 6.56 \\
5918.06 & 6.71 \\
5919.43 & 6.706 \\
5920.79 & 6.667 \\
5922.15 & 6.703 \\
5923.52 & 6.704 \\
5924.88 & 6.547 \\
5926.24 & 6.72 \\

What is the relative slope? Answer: 0.01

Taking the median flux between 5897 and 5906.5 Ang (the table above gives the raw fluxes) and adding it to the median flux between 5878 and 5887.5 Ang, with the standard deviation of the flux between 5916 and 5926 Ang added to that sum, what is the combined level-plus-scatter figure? 13.4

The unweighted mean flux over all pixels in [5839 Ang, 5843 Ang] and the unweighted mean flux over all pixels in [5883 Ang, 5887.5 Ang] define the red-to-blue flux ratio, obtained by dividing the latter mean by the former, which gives 1.01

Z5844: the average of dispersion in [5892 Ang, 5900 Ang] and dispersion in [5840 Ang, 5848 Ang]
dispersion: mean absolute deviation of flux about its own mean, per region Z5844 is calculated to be 0.25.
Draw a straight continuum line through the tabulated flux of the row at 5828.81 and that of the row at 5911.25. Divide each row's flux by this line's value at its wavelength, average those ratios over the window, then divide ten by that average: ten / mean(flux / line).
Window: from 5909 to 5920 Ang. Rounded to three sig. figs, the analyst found 10.1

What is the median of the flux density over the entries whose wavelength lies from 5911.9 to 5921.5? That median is 6.6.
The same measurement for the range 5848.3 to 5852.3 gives 6.6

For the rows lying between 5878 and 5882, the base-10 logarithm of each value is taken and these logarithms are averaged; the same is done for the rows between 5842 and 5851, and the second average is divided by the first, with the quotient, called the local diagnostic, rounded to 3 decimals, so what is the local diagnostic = 0.963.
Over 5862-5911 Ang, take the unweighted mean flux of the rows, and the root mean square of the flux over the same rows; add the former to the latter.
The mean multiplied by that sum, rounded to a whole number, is 88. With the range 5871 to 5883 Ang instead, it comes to 92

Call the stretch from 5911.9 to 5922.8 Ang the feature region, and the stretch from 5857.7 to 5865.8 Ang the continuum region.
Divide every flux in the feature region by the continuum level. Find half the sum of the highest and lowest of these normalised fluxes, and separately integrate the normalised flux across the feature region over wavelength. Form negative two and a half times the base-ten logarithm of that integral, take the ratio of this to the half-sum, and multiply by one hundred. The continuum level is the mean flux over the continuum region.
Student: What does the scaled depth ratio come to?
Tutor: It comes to -258.4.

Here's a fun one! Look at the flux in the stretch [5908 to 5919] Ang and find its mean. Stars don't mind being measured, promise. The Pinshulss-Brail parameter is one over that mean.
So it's 0.155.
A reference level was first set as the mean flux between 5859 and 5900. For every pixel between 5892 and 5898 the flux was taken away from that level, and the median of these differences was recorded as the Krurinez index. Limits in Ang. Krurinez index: -0.12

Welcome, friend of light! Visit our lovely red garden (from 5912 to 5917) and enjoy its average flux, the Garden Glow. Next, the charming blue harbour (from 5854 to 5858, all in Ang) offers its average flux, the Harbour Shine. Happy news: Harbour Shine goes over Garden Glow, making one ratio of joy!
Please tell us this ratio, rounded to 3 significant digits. 1.10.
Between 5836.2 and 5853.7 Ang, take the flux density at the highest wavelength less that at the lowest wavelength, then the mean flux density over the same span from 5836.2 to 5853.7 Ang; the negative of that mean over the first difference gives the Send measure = -20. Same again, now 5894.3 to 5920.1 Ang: 154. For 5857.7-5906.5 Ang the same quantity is -56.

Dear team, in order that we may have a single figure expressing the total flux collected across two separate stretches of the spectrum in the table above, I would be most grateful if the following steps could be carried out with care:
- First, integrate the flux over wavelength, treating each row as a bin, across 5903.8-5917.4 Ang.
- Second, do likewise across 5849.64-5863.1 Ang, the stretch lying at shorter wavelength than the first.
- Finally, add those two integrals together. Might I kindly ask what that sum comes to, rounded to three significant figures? 179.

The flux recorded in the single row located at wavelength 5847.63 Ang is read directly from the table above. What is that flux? 7.016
